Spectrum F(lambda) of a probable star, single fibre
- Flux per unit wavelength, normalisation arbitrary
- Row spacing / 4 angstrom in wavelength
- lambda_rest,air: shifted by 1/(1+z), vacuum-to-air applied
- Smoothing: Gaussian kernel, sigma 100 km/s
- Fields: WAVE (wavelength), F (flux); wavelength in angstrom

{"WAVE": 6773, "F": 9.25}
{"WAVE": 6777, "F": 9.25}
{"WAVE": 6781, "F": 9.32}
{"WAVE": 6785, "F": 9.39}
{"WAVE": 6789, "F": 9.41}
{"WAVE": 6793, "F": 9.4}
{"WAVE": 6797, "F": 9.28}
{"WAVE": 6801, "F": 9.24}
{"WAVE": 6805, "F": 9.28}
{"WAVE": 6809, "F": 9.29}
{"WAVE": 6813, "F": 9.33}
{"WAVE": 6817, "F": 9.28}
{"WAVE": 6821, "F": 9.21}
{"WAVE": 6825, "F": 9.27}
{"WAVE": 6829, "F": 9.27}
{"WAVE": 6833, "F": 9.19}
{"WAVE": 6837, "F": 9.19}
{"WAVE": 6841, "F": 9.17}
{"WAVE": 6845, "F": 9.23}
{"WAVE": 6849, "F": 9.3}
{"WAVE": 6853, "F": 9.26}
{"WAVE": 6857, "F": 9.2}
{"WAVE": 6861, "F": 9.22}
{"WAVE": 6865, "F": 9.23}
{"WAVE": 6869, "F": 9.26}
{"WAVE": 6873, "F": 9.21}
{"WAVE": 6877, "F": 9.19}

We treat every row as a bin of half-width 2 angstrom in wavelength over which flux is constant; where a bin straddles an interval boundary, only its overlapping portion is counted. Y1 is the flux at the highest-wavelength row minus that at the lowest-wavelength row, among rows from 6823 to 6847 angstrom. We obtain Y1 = -0.040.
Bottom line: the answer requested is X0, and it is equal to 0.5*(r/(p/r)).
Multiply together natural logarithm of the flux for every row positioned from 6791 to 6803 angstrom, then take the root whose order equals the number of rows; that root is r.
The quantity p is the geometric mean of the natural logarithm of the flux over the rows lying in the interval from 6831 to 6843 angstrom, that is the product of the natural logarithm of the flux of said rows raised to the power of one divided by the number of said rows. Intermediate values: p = 2.217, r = 2.23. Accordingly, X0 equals 1.122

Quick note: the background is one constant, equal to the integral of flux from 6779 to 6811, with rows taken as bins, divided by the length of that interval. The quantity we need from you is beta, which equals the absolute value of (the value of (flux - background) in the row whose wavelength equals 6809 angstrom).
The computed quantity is 0.036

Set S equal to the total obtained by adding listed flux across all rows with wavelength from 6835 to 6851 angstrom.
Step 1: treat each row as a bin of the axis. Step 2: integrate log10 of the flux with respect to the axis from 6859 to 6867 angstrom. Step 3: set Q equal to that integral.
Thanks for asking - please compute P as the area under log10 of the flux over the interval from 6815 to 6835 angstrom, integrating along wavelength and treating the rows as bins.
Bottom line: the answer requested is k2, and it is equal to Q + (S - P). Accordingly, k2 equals 25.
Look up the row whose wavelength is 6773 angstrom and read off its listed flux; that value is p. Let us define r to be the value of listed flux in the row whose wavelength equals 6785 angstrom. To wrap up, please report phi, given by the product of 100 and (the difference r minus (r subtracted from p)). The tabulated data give 953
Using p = 9.25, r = 9.39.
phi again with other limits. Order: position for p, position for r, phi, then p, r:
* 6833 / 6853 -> 933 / 9.19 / 9.26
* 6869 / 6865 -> 920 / 9.26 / 9.23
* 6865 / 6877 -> 915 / 9.23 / 9.19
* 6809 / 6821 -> 913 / 9.29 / 9.21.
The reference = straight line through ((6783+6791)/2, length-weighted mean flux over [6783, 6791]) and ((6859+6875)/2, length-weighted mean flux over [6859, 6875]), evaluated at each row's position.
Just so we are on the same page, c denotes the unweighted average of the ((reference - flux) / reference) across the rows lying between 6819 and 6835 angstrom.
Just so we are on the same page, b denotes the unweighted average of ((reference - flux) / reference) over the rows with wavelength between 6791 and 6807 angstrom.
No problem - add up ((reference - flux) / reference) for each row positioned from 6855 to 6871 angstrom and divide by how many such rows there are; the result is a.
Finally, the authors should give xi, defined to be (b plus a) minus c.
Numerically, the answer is 0.0006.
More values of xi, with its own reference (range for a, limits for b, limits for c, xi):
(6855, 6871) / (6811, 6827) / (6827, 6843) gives -0.0024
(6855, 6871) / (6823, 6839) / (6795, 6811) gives -0.0006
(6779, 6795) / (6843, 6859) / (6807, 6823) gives -0.0028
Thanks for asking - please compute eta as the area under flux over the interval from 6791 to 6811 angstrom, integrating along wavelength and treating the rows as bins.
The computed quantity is 186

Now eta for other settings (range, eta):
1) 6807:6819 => 112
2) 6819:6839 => 185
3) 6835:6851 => 148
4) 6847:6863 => 148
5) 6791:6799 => 75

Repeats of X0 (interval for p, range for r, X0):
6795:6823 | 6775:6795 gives 1.122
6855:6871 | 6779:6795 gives 1.128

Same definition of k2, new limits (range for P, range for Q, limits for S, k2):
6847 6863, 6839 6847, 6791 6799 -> 11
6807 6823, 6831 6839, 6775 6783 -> 11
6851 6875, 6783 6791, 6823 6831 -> 3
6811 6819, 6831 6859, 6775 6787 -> 47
